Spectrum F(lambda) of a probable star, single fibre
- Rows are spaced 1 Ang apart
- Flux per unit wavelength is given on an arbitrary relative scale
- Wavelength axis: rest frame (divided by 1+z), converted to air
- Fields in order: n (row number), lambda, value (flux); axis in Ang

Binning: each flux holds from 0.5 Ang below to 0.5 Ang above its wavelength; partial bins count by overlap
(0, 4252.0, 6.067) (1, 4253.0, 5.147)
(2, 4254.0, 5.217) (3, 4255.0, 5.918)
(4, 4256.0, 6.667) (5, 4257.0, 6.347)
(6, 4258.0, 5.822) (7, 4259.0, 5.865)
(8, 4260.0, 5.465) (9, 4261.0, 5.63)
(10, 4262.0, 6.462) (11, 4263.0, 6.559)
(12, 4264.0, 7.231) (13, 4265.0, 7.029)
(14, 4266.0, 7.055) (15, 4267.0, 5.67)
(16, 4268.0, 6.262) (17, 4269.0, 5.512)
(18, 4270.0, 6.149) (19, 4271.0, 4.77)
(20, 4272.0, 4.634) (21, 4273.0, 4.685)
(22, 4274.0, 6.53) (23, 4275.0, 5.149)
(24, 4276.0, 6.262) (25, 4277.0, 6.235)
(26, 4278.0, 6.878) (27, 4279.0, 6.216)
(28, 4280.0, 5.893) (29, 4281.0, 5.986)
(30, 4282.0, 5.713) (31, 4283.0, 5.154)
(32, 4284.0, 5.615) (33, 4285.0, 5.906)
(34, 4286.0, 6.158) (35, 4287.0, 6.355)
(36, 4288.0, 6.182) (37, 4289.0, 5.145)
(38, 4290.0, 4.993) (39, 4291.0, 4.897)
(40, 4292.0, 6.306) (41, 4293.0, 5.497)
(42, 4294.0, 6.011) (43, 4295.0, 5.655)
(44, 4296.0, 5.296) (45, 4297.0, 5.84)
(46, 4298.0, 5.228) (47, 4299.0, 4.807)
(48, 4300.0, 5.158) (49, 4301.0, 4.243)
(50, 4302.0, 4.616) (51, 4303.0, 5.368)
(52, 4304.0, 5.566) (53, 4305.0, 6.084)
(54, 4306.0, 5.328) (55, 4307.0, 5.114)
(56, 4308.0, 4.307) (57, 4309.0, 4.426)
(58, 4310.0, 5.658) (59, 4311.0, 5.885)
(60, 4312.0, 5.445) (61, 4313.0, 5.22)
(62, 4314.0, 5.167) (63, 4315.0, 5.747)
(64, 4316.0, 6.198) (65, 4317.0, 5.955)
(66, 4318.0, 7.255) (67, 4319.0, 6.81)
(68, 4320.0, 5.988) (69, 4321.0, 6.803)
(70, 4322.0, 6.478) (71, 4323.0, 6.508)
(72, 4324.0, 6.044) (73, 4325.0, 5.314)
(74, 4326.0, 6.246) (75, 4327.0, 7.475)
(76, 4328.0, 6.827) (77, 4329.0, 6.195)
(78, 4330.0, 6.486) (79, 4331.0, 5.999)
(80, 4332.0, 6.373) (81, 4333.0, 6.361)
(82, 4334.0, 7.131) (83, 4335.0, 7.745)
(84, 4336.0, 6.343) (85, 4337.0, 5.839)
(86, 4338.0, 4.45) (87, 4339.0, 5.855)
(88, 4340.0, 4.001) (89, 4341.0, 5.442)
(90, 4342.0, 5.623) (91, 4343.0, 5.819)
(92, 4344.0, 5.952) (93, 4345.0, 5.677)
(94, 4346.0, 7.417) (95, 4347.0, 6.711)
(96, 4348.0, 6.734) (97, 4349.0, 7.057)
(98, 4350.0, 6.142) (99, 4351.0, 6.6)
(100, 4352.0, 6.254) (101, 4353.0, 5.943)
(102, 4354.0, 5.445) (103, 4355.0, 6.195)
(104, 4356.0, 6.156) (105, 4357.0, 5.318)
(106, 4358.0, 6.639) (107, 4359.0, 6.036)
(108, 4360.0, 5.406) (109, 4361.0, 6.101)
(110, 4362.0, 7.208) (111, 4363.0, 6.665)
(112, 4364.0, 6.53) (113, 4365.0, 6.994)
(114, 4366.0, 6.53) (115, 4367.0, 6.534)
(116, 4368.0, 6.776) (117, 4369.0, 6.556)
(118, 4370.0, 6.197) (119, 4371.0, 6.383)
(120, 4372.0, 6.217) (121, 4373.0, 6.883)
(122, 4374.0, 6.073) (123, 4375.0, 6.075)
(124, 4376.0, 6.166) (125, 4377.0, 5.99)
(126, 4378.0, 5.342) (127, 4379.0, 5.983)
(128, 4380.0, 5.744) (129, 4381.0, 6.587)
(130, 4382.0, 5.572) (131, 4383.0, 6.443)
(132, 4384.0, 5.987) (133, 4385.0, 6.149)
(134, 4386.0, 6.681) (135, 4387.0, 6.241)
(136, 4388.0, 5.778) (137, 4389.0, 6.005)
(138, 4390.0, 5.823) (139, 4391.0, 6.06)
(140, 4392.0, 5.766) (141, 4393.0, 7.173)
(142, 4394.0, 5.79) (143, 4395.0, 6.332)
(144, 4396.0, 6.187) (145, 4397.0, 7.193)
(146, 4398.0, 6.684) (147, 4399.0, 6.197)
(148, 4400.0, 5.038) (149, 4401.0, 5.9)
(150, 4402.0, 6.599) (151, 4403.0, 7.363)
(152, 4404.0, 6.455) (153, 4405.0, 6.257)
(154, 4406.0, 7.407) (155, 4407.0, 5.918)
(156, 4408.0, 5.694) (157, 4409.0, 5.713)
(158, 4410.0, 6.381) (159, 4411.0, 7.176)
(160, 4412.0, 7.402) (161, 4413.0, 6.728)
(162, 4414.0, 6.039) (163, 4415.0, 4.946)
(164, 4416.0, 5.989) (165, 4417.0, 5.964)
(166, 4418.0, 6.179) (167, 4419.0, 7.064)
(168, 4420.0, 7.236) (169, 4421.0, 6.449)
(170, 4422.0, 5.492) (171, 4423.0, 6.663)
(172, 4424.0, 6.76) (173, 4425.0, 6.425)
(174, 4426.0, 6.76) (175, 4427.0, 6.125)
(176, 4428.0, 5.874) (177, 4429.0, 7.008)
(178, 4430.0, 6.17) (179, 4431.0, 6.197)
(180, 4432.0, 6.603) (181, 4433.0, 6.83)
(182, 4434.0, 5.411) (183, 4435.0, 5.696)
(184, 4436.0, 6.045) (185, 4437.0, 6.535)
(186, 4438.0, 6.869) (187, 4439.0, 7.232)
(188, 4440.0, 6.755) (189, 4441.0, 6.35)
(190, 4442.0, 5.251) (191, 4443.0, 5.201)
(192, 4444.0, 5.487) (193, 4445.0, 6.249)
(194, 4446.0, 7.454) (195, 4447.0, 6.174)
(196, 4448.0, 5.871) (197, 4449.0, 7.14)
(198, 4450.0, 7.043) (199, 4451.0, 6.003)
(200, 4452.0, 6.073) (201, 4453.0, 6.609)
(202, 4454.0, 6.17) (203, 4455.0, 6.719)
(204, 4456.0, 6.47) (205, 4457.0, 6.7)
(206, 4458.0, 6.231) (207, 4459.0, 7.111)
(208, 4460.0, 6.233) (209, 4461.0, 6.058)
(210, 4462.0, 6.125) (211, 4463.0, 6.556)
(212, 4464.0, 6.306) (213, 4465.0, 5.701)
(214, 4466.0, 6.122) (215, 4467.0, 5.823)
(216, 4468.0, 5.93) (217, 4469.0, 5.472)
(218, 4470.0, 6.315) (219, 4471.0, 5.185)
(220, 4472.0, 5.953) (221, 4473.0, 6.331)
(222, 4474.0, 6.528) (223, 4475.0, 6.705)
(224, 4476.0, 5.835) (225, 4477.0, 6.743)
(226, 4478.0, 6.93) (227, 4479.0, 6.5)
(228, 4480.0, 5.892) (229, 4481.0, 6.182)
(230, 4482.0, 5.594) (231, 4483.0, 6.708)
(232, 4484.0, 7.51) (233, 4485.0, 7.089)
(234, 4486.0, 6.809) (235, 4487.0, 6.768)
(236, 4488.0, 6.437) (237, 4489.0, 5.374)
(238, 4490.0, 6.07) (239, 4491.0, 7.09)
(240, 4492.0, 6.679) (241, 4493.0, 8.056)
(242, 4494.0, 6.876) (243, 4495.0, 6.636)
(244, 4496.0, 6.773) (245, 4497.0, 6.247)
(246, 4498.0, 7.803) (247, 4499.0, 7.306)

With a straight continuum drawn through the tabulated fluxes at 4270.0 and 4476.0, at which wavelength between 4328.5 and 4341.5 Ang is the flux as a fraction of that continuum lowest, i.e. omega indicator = 4340.0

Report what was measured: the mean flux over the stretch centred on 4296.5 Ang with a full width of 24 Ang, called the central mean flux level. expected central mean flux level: 5.4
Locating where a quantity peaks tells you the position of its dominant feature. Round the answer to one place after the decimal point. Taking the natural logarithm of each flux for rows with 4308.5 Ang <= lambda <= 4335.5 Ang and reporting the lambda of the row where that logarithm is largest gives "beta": 4335.0 Ang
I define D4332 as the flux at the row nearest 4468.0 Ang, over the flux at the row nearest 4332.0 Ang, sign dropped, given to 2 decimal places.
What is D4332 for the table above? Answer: 0.93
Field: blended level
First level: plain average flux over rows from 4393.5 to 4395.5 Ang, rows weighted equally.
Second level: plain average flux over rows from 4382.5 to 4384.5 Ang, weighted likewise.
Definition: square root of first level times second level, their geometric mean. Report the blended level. 6.1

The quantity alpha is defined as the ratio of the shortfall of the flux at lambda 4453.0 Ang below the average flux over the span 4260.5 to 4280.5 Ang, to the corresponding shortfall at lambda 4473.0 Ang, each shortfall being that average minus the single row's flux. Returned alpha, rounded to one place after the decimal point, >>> 2.0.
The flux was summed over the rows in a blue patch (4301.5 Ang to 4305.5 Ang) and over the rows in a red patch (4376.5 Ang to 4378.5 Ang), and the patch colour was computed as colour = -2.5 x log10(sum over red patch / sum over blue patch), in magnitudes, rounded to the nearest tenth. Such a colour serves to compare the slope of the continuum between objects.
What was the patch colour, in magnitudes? 0.7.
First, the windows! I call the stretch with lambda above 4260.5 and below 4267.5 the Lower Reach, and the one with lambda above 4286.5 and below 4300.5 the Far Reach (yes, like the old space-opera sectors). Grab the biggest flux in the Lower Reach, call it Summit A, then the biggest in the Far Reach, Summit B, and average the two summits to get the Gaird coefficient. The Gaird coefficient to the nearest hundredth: 6.79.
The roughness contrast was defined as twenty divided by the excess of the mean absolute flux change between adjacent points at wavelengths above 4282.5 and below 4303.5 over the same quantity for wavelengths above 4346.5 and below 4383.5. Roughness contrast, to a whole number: 1466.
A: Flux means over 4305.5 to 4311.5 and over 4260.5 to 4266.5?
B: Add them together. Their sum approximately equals 11.8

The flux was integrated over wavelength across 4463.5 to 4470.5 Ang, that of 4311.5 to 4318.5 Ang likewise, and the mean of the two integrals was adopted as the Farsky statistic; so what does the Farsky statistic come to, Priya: 41.3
